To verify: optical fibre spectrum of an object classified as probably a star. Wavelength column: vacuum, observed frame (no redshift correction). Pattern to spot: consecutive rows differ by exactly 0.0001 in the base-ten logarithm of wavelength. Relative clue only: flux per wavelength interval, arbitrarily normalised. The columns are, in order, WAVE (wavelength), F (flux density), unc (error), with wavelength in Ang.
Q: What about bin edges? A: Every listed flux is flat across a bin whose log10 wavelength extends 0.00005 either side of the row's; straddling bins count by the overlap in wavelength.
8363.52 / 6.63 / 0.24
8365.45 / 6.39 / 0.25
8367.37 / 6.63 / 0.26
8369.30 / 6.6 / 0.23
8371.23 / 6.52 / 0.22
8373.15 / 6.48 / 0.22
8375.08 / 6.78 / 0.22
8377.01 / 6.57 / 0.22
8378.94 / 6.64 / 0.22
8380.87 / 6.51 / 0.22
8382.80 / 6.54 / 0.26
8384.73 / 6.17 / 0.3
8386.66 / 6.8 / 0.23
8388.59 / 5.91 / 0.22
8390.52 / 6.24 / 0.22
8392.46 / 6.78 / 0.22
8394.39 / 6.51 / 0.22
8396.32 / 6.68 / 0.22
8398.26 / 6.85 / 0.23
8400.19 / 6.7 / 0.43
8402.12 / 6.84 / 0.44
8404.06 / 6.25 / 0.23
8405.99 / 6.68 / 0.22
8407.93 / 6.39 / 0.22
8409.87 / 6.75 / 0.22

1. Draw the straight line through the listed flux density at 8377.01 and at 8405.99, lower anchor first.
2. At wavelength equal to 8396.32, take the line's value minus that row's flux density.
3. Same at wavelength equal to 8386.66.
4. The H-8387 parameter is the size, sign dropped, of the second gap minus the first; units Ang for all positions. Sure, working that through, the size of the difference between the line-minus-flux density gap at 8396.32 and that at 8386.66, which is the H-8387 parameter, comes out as 0.2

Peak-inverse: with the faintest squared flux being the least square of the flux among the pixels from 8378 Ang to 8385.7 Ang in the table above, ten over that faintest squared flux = 0.263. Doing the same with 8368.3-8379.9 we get 0.238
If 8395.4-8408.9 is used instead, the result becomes 0.256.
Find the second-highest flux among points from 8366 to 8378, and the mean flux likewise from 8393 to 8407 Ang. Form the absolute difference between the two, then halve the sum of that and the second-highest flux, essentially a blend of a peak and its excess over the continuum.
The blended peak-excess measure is 3.32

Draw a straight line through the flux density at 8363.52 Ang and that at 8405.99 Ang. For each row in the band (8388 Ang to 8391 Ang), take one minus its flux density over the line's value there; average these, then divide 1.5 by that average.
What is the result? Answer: 17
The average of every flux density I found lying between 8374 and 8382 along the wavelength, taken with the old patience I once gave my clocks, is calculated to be 6.62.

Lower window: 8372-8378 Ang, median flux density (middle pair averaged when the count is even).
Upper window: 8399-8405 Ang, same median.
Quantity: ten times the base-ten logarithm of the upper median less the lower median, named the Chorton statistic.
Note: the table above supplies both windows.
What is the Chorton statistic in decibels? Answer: -8.9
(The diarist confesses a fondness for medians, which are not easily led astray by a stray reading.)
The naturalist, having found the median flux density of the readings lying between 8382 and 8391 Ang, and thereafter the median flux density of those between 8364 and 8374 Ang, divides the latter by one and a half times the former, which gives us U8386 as 0.697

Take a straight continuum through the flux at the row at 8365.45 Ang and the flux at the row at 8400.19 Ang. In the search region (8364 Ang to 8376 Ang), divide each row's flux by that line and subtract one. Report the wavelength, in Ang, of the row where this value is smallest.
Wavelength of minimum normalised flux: 8365.45 Ang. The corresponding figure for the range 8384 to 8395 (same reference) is 8388.59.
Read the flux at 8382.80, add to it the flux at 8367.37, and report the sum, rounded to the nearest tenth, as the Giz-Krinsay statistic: 13.2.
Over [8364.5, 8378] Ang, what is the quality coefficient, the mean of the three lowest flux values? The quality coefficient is 6.46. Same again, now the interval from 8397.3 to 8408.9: 6.44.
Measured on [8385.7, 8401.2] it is 6.22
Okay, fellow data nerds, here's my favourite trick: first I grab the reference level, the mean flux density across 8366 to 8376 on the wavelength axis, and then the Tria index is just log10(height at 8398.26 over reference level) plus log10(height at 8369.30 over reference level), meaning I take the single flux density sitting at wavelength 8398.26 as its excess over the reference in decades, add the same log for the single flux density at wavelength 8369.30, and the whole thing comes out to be 0.02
